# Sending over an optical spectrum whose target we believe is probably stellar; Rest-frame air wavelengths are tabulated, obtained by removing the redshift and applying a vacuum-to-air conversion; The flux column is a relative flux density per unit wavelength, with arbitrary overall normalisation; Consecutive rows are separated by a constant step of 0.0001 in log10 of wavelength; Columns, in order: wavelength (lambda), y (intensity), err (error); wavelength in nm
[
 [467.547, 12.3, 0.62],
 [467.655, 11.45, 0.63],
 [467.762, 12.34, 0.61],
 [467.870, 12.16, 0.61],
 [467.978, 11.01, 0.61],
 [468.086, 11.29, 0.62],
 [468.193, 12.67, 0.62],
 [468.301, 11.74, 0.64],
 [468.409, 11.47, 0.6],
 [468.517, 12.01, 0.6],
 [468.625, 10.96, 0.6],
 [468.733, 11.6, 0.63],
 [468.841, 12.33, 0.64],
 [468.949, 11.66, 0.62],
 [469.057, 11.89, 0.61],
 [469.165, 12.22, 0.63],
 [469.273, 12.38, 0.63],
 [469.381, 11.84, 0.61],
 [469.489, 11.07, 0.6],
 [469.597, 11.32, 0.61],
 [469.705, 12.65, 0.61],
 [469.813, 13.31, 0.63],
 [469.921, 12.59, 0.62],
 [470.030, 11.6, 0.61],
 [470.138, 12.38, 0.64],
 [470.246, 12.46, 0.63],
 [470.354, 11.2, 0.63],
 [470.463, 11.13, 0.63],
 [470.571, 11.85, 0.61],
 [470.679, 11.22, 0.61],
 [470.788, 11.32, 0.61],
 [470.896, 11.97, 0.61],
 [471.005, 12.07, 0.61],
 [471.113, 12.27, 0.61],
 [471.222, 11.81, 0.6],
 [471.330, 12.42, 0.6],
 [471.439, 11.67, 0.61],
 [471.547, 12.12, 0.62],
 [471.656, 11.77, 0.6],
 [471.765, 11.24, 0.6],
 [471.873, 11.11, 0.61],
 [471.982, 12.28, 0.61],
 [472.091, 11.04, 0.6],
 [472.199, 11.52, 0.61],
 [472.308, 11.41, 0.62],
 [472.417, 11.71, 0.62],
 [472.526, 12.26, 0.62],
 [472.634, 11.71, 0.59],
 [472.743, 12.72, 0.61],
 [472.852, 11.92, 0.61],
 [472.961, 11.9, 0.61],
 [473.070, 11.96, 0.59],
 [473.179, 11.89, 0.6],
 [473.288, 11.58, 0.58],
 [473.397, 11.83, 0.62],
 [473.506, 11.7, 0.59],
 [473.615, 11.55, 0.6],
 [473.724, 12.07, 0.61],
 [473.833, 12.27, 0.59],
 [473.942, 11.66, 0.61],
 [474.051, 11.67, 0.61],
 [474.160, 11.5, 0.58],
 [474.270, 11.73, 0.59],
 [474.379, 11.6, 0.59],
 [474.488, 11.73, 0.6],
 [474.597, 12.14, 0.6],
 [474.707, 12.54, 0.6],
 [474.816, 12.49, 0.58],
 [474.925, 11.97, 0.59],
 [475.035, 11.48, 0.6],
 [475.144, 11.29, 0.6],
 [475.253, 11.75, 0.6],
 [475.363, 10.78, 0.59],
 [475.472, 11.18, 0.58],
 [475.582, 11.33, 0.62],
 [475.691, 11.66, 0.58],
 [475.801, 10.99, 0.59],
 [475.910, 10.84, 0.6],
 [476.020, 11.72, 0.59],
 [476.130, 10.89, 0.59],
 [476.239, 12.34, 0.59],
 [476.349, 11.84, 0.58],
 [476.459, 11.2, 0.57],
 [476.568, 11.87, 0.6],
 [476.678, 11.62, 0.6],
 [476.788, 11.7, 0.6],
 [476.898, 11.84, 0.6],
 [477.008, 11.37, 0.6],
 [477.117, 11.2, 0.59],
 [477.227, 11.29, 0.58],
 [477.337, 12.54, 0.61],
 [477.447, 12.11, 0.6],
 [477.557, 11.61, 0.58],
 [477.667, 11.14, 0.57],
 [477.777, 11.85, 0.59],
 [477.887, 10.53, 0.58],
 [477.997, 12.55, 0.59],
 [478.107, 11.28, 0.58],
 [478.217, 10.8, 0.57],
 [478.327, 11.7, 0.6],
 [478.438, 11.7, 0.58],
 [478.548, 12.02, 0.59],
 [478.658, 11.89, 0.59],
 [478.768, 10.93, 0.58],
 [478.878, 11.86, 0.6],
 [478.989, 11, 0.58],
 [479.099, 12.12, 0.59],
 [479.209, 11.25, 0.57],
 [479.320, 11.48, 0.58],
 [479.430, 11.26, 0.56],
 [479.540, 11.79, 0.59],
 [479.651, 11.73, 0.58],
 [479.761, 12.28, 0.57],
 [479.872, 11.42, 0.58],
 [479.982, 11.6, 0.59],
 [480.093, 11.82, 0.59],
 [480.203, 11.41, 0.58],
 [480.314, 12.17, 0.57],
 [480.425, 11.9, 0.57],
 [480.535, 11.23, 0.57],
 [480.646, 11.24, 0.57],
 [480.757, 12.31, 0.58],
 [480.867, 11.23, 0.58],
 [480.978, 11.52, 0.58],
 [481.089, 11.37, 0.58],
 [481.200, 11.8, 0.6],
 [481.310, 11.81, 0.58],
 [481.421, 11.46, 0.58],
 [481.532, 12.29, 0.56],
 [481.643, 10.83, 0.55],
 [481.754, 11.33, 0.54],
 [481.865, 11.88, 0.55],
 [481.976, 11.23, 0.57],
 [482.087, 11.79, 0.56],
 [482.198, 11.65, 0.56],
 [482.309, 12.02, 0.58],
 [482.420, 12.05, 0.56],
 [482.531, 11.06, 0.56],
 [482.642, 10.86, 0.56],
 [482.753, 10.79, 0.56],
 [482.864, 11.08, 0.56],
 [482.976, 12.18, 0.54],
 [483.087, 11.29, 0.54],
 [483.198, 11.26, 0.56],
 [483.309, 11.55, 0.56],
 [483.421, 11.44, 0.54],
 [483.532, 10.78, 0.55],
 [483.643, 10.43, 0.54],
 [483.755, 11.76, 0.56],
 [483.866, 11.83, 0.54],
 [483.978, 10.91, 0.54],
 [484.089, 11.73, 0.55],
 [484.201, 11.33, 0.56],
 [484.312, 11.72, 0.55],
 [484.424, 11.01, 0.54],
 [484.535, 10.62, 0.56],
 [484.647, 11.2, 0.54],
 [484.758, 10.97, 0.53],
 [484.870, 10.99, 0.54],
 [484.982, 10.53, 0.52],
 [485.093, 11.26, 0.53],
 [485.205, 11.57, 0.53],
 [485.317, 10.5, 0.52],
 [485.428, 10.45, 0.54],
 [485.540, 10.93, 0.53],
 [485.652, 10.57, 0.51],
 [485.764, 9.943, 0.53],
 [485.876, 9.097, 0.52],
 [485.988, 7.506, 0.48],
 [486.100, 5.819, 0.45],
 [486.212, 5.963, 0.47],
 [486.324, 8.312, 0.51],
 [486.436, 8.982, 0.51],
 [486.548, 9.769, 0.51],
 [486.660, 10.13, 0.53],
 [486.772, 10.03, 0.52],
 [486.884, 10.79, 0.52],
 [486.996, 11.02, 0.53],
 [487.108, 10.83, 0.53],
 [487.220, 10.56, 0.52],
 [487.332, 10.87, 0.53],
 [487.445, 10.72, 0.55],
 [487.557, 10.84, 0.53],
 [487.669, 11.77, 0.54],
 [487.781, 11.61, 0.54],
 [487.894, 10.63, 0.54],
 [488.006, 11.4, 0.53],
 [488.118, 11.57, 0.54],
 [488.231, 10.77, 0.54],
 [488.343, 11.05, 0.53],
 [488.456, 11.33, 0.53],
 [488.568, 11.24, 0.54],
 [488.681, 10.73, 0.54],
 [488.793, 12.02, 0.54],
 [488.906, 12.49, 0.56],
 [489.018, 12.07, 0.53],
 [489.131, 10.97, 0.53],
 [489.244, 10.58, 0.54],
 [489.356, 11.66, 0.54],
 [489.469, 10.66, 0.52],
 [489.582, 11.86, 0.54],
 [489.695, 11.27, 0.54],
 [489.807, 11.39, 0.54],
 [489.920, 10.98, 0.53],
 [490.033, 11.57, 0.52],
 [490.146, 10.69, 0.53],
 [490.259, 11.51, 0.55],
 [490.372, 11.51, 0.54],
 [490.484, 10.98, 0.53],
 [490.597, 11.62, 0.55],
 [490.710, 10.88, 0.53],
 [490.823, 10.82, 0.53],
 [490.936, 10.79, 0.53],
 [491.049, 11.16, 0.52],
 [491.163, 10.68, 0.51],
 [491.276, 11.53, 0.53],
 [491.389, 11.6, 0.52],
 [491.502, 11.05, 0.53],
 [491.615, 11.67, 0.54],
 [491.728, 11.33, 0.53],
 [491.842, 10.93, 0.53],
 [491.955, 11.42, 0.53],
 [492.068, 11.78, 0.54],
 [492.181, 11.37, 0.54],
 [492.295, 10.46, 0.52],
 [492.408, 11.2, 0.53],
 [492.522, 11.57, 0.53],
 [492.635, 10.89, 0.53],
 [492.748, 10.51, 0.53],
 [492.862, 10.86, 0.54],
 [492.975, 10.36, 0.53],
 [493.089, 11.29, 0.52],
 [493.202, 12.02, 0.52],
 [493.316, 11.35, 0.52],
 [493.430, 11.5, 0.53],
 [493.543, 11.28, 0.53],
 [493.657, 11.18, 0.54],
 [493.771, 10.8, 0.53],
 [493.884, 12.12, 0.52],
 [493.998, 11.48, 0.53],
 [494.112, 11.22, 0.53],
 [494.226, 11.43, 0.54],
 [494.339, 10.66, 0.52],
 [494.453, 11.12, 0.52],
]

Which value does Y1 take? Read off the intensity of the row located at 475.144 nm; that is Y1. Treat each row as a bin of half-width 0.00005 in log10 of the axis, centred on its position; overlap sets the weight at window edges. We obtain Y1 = 11.29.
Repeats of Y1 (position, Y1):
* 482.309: 12.02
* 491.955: 11.42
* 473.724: 12.07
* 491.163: 10.68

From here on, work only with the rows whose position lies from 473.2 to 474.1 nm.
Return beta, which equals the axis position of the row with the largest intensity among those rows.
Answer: 473.833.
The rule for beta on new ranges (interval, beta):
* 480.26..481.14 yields 480.757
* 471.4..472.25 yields 471.982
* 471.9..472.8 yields 472.743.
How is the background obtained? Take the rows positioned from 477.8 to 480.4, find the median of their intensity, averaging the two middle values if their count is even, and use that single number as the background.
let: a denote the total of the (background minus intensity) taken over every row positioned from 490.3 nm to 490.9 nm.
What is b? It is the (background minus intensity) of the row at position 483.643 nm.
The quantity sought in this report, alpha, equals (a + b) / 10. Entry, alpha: 0.40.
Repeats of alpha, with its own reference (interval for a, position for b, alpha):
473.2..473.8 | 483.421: 0.00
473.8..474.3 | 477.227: 0.01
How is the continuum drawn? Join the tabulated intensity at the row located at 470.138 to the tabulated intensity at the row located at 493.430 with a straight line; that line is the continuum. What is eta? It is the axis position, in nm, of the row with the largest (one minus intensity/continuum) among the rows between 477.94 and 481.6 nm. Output 478.217 nm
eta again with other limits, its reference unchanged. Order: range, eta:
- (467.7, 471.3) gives 468.625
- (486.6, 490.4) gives 486.772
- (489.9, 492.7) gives 492.295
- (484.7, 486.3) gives 486.100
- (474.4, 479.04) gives 477.887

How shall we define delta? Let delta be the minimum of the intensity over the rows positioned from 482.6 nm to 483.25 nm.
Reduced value 10.79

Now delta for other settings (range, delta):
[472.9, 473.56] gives 11.58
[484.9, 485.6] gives 10.45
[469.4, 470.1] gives 11.07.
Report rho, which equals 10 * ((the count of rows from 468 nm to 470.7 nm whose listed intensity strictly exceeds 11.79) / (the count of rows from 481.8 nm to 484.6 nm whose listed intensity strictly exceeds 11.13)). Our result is 8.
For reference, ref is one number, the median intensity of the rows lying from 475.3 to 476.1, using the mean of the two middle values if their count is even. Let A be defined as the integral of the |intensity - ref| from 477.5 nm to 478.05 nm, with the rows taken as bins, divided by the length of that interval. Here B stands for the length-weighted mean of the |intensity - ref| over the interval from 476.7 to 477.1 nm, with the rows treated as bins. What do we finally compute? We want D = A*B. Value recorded 0.26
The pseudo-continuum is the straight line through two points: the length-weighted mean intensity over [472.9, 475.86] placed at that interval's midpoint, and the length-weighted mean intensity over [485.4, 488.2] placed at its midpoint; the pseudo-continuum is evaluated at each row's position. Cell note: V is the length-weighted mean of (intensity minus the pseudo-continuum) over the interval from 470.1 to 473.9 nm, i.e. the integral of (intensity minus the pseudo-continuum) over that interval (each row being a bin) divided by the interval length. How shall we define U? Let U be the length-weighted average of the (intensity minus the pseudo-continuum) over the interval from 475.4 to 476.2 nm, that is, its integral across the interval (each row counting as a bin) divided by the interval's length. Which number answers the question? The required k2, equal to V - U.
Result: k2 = 0.0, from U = -0.3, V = -0.2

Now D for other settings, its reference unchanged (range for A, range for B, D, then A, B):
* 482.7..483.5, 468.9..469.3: 0.28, 0.33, 0.84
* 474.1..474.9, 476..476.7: 0.43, 0.78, 0.55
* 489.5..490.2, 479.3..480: 0.17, 0.35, 0.48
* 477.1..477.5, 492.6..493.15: 0.30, 0.66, 0.45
